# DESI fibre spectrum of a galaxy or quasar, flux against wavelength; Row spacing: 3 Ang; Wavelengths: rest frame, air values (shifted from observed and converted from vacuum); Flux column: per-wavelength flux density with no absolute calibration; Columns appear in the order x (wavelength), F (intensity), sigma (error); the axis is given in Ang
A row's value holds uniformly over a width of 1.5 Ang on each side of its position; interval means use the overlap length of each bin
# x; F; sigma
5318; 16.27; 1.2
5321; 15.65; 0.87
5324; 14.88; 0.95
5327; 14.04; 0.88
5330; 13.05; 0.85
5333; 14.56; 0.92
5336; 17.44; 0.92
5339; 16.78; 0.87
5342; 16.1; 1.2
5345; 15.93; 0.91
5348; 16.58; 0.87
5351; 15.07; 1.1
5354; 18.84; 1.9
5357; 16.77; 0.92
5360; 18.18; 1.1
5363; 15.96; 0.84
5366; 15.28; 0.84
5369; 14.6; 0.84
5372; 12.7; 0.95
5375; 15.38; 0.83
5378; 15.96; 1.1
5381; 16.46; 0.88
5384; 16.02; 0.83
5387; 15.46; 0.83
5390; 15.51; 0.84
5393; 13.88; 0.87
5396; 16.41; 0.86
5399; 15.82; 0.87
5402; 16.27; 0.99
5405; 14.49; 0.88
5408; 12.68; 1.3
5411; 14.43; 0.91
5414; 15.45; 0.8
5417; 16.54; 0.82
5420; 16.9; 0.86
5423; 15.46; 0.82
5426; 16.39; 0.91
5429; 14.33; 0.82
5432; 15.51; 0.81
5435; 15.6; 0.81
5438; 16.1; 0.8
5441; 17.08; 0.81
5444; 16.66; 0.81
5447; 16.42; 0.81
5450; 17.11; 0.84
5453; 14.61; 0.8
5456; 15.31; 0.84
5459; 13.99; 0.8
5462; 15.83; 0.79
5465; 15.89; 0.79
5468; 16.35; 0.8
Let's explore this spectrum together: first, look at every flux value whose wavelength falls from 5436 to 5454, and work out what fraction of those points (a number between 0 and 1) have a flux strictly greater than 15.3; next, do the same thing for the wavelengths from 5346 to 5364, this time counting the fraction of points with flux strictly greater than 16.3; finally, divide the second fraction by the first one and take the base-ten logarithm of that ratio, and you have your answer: -0.1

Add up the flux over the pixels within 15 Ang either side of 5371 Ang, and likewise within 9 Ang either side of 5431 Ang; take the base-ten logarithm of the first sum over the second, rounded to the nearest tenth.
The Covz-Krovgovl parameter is 0.2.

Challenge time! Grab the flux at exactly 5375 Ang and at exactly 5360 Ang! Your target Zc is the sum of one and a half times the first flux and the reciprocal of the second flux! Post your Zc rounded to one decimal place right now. 23.1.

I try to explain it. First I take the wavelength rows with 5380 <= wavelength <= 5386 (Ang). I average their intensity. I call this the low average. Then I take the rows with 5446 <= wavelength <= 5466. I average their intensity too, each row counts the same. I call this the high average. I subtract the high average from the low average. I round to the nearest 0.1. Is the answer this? 0.6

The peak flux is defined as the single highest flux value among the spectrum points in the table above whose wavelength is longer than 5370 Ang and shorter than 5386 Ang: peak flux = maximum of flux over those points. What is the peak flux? 16.46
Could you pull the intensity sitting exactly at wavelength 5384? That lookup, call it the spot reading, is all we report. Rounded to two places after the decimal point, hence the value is 16.02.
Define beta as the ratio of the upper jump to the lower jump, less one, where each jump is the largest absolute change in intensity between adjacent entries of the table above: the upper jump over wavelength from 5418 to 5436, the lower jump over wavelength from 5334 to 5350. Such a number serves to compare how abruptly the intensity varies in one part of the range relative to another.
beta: 2.0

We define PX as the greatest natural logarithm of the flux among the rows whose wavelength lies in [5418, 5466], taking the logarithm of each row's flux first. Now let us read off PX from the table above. 2.840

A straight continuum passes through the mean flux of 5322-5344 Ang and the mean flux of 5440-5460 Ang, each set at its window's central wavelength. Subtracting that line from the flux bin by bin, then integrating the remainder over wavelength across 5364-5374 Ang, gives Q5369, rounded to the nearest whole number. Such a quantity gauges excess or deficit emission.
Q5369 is -11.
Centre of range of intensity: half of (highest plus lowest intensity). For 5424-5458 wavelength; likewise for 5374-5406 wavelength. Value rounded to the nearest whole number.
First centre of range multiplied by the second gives 238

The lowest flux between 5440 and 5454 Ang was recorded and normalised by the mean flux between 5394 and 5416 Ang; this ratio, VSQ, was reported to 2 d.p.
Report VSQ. 0.97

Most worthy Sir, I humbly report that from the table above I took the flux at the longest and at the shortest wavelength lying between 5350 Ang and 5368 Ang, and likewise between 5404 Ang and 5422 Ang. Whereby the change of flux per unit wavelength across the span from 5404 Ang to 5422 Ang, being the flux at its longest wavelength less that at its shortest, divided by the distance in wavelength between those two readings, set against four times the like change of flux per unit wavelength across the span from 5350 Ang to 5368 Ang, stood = 2.87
